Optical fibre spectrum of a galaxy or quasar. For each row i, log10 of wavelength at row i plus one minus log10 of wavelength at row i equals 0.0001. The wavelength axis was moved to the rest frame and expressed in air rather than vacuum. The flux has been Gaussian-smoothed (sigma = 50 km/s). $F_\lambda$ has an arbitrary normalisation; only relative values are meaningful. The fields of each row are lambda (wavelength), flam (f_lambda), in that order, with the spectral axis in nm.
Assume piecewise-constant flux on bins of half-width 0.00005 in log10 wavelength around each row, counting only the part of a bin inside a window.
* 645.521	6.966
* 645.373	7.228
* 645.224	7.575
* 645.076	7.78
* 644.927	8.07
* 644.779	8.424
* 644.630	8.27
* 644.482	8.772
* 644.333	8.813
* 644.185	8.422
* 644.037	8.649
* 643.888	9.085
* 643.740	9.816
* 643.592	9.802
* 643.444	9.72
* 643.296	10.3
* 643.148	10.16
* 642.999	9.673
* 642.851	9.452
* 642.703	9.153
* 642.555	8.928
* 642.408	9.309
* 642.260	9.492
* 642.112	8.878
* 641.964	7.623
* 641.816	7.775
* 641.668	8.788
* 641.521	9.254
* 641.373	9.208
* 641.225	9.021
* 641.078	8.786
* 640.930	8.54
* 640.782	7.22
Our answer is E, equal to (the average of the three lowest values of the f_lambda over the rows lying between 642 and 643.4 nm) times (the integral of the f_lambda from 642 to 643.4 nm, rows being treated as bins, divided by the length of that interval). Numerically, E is 85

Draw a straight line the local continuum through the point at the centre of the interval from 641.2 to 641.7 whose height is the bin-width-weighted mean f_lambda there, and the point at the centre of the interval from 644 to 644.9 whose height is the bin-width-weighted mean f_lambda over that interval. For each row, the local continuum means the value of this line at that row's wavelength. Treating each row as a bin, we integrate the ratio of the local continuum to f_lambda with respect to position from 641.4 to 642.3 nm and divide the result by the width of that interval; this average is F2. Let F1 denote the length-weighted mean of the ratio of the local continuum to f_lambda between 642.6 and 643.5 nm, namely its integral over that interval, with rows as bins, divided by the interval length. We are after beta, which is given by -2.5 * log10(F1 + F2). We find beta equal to -0.73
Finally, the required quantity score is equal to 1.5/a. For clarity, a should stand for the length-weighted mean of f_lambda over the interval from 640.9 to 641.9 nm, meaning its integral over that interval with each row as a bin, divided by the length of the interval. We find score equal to 0.171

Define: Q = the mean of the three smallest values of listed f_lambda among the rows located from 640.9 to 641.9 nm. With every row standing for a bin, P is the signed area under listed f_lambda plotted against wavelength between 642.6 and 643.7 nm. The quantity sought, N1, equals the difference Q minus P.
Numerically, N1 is -2.3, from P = 10.7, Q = 8.4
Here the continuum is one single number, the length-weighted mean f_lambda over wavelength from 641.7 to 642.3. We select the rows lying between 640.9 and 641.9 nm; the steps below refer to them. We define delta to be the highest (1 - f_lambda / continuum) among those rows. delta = 0.07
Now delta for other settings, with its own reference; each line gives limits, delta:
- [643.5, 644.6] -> 0.00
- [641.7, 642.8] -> 0.09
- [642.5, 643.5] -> -0.06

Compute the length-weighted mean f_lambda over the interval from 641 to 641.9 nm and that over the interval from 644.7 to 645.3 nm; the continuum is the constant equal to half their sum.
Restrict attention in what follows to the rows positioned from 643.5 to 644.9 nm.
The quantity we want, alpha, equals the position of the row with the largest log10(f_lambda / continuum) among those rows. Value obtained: 643.740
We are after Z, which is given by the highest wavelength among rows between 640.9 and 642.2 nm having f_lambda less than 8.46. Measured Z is 641.964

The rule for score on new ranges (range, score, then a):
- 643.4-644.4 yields 0.163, 9.2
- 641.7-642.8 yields 0.171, 8.8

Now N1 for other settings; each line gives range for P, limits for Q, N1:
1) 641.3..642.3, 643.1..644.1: 0.5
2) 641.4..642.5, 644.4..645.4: -2.1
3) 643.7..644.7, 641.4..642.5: -0.7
